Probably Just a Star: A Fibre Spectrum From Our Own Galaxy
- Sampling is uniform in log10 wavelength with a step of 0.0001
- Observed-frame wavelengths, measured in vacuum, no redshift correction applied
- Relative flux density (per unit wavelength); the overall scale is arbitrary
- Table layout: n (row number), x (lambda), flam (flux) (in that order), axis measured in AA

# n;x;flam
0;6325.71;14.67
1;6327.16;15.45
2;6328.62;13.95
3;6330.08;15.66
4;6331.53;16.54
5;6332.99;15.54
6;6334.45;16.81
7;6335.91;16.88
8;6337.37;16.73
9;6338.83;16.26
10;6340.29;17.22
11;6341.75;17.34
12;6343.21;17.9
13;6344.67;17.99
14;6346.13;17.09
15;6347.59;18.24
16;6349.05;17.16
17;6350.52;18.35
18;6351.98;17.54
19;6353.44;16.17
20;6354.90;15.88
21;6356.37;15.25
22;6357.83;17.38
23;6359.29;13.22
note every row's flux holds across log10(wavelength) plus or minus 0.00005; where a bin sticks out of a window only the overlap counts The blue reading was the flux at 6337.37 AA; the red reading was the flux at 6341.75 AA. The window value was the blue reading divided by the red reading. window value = 0.96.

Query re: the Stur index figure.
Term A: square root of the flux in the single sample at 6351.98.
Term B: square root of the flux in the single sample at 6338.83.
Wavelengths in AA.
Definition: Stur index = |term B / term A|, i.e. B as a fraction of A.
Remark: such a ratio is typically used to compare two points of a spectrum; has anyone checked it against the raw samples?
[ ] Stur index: 0.96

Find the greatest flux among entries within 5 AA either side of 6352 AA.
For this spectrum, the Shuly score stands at 18.35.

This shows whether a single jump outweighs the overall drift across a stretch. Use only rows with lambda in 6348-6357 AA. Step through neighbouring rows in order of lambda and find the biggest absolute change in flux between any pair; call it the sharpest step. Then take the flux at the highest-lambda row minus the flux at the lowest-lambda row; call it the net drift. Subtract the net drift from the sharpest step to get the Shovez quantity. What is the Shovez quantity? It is 3.3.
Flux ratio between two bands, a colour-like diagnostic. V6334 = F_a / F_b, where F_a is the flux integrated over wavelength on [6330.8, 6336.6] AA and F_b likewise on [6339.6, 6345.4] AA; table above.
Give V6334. 0.93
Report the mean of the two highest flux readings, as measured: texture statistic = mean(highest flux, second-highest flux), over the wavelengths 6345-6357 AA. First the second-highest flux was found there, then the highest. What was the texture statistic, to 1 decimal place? 18.3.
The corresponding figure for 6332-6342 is 17.3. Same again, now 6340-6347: 17.9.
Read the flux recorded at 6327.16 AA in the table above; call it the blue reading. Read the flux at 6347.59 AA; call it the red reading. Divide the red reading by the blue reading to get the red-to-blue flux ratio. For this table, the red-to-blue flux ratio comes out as 1.18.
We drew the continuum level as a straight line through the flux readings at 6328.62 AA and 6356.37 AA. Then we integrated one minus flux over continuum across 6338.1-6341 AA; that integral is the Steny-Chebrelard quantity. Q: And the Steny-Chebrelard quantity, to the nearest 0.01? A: -0.46 AA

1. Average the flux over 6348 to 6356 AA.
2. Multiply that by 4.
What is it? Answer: 68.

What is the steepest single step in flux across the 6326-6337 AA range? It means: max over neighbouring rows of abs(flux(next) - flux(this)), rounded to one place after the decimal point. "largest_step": 1.7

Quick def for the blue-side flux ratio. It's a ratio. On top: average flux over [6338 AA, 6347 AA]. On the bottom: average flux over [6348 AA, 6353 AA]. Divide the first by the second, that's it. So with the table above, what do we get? 0.98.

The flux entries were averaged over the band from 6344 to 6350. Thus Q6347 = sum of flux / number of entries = 17.6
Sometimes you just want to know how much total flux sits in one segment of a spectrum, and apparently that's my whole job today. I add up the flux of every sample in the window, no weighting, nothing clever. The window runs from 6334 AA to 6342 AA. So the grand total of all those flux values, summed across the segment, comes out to 101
